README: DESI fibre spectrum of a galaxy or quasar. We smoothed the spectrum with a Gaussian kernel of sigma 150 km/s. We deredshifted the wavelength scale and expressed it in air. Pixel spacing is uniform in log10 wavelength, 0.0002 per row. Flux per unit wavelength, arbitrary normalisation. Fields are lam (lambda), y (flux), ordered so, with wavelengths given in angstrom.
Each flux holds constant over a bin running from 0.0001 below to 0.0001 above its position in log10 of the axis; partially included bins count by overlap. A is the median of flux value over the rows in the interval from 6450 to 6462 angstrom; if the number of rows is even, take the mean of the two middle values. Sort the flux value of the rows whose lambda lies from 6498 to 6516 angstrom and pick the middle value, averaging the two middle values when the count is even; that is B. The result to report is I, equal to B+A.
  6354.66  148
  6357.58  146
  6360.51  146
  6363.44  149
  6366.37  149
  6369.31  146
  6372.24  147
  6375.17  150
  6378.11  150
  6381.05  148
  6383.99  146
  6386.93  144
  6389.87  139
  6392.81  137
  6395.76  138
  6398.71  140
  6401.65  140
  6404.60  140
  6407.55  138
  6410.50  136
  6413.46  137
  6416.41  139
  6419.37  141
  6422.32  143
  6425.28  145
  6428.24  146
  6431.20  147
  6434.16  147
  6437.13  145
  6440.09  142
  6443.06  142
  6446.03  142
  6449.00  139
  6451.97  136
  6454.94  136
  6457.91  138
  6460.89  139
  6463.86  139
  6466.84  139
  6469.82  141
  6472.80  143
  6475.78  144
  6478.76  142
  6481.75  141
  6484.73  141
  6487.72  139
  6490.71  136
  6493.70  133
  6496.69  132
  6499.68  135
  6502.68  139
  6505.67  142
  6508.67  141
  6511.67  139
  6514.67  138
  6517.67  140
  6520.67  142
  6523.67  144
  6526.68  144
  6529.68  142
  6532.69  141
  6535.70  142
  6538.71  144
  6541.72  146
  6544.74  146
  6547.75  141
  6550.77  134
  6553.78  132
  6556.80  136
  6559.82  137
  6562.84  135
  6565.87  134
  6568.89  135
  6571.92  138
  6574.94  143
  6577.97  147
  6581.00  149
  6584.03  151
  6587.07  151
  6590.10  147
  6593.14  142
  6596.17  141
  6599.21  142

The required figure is 276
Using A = 137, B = 139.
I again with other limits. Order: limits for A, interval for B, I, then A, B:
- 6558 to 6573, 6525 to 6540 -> 277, 135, 142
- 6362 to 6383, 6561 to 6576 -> 284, 149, 135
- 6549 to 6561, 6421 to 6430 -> 280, 135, 145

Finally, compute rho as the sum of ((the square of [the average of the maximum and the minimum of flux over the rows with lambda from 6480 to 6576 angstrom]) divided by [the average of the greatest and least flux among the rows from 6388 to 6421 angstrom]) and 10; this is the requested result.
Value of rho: 150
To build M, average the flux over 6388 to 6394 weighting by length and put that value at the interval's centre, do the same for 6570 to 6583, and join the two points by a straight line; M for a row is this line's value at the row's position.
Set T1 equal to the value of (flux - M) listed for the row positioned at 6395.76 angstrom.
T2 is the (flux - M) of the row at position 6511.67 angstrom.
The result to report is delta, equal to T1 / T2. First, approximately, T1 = -1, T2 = -3.3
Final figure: 0.2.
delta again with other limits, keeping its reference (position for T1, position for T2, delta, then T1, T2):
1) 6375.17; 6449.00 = -8.9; 12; -1.3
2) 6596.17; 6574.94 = 3.2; -4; -1.2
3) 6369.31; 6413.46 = -3.6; 8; -2.3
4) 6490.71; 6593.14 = 2.0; -6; -2.8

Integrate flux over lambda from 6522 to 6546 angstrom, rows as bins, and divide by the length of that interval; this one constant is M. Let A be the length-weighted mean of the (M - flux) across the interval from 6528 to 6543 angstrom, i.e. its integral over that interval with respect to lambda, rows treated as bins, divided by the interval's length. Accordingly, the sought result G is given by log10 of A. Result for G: -0.2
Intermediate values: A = 1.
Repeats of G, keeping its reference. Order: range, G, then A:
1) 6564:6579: 0.7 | 5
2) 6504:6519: 0.6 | 4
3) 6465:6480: 0.3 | 2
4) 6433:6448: -0.7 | 0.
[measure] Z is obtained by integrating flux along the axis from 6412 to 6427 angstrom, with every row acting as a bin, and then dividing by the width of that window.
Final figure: 141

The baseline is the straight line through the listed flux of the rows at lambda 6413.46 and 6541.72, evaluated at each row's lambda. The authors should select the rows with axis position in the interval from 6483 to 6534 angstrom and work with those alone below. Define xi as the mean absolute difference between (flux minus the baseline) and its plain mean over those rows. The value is 2.3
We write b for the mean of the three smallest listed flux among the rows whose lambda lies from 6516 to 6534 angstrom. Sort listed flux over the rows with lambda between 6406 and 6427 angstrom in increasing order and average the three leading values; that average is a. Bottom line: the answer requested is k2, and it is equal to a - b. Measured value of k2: -4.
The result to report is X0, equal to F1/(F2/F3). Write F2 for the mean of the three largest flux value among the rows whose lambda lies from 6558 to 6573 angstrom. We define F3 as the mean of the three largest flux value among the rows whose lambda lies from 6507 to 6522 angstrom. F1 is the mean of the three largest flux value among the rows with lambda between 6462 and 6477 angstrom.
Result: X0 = 147.2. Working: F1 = 143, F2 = 137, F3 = 141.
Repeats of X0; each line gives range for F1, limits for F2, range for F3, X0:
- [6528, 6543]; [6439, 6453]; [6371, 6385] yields 151.4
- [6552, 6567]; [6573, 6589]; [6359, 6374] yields 134.2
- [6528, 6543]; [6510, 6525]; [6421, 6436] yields 148.7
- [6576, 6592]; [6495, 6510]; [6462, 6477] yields 152.5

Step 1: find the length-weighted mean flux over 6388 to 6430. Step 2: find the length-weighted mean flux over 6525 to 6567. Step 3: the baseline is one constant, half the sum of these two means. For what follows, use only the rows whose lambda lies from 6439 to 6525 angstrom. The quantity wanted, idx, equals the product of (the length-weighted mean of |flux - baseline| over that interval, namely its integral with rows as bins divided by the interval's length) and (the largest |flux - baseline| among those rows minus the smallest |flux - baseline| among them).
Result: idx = 18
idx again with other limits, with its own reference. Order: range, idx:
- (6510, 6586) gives 47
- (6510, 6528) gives 9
